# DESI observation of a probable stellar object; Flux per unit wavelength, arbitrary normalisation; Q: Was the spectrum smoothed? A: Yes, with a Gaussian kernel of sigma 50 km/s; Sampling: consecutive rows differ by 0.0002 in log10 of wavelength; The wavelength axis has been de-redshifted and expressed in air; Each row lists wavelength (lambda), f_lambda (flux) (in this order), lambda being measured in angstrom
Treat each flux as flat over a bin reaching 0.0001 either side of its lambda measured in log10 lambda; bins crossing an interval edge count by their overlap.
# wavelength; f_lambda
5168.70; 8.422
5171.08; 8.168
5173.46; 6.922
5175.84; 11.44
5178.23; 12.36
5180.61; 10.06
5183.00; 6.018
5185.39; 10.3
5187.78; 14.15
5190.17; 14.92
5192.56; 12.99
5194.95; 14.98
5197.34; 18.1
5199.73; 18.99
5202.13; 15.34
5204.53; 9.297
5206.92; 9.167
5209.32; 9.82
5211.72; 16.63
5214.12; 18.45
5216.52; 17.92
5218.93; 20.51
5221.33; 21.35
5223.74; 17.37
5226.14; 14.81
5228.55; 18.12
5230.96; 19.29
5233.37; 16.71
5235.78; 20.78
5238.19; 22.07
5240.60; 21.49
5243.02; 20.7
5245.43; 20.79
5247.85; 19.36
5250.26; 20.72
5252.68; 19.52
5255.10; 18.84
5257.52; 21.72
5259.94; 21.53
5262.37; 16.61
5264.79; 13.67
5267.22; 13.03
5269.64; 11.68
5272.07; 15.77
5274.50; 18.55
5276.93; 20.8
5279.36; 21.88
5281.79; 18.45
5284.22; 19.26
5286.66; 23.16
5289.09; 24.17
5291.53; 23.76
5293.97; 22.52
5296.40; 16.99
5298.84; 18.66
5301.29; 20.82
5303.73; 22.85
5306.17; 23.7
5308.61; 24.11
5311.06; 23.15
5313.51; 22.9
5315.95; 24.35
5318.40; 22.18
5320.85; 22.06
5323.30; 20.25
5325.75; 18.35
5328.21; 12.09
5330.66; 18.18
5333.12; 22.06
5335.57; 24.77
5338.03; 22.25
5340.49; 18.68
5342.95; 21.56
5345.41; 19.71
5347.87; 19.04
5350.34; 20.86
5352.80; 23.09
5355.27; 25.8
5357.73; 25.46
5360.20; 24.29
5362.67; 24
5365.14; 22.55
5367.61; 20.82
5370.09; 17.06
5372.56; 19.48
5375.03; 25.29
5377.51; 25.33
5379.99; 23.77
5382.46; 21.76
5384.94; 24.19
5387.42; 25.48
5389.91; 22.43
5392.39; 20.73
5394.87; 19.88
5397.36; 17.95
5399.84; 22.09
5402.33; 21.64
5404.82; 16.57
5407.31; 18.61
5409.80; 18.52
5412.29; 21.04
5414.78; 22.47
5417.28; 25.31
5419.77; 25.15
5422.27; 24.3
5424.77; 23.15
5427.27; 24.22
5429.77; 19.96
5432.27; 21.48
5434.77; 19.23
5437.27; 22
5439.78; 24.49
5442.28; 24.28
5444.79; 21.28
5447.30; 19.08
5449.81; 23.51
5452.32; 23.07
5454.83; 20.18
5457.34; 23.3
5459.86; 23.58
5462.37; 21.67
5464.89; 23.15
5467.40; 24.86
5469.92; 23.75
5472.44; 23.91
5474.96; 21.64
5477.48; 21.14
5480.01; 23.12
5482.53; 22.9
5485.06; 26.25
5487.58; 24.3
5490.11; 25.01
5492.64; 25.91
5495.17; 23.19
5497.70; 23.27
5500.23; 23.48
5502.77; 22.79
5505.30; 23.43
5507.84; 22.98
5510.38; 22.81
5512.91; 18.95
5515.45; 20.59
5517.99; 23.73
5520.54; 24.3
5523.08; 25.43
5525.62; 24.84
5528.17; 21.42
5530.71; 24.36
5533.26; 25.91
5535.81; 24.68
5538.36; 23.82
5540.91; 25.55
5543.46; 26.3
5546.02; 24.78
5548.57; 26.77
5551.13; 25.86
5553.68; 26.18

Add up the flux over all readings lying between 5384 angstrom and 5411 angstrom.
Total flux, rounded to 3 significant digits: 228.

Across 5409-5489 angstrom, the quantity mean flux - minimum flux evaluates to 4.2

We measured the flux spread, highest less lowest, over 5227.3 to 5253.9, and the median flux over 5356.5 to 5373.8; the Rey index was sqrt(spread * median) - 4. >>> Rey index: 7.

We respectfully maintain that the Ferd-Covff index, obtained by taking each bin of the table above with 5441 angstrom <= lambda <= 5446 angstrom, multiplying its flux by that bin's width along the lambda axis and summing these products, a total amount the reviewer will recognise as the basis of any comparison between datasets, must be 114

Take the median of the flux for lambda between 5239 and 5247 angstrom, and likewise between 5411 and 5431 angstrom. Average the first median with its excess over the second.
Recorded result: 8.9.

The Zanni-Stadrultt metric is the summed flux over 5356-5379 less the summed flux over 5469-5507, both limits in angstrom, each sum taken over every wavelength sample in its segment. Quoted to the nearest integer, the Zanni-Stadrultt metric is -150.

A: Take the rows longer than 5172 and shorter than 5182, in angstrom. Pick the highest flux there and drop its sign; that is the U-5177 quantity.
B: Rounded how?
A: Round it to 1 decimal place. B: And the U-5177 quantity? 12.4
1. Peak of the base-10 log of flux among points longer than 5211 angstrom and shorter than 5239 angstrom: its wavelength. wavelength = 5238.19 angstrom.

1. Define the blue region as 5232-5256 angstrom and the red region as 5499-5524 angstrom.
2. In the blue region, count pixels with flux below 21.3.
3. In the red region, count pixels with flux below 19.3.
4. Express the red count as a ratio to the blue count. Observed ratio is 0.1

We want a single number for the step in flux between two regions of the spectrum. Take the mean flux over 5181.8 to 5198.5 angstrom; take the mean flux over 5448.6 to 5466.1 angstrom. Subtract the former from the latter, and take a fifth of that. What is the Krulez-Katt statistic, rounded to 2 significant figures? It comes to 1.9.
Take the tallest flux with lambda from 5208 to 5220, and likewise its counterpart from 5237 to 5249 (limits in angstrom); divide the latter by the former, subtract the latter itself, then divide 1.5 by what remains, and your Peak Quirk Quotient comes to -0.0714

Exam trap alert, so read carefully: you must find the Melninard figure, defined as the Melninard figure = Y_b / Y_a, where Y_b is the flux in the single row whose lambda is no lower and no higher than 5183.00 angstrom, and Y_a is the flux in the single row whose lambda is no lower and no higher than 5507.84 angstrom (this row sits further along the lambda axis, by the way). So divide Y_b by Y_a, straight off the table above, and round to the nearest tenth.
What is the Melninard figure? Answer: 0.3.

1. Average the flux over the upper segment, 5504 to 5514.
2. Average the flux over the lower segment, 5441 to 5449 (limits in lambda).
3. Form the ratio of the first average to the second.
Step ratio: 1.02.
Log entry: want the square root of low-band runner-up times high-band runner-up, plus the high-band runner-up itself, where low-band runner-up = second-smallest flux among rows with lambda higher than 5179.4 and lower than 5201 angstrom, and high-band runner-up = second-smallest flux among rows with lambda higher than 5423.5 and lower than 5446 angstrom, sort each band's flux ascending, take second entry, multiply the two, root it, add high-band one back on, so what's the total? 34.1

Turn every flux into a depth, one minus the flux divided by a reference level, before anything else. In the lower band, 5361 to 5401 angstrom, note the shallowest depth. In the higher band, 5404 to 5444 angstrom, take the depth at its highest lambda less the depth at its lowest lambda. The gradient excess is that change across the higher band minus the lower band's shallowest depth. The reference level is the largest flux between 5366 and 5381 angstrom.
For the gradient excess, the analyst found -0.298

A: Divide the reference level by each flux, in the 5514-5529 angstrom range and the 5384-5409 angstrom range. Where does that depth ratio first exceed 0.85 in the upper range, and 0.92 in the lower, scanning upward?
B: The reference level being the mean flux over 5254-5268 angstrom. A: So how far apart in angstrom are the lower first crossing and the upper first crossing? 118.1 angstrom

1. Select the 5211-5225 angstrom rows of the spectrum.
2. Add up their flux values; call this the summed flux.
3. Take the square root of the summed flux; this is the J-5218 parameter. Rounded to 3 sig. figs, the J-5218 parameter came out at 10.6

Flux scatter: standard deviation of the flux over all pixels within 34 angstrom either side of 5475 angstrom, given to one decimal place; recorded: 1.6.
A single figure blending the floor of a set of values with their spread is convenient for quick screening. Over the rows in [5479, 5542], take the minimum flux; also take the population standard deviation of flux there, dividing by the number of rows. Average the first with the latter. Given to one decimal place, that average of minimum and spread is 10.3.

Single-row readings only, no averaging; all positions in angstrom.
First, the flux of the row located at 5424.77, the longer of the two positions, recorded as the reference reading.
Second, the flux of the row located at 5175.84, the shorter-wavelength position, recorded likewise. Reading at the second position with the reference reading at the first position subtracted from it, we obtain -12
